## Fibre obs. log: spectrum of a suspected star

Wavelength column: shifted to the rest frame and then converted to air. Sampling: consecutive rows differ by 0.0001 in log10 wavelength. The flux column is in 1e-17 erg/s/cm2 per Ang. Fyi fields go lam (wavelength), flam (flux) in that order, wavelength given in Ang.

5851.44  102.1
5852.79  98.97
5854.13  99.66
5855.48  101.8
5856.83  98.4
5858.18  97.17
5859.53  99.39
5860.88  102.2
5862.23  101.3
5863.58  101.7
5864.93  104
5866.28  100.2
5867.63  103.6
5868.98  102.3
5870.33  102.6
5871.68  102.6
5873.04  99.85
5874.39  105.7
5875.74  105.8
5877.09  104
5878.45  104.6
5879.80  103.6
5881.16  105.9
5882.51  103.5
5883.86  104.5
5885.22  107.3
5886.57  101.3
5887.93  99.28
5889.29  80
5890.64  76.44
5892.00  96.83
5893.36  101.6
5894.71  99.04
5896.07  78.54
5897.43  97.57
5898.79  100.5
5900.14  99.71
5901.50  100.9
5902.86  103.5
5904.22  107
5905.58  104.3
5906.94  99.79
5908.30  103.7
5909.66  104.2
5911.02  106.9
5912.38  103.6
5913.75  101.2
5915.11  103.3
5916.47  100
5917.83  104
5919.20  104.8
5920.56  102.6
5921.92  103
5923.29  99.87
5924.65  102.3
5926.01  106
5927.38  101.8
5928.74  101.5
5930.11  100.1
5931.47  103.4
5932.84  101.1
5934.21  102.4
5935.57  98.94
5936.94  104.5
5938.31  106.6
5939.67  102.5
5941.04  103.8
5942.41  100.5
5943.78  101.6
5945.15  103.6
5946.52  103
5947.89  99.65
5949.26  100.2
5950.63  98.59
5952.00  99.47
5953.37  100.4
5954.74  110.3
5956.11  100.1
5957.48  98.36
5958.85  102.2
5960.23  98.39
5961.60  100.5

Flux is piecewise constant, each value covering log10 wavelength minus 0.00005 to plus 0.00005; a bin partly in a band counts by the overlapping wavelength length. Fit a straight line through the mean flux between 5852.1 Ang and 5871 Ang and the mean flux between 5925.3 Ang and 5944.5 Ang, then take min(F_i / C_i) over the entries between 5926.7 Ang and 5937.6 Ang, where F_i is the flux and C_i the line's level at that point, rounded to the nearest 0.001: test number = 0.965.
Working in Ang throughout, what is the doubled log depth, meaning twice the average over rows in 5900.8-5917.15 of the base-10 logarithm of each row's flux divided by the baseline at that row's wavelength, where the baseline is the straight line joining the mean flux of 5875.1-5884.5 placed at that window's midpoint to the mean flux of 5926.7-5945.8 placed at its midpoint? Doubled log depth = 0.00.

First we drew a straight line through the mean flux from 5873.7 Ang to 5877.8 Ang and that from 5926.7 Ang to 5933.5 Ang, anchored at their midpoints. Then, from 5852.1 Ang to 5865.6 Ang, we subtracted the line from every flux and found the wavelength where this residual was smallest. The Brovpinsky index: 5858.18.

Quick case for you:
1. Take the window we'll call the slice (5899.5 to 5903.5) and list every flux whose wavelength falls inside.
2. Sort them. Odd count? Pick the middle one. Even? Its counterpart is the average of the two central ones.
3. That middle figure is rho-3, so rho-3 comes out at 101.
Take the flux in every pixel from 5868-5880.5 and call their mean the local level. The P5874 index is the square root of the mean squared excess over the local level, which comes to 1.76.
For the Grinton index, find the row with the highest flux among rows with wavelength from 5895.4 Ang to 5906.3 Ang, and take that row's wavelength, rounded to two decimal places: 5904.22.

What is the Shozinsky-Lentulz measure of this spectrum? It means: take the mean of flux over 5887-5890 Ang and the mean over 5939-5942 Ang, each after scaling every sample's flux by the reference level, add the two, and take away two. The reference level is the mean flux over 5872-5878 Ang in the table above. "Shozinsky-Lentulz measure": -0.14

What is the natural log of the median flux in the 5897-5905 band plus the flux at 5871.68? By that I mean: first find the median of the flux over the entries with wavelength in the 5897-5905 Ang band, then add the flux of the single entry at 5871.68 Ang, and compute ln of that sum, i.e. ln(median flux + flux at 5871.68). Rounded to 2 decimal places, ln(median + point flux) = 5.31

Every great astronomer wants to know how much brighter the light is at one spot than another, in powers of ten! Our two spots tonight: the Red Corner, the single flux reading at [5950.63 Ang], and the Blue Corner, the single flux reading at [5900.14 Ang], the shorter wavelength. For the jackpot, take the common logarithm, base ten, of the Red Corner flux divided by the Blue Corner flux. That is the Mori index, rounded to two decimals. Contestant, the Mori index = 0.00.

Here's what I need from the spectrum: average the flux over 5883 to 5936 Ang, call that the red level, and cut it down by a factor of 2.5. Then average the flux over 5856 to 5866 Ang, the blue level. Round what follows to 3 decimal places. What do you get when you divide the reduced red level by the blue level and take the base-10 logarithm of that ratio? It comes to -0.399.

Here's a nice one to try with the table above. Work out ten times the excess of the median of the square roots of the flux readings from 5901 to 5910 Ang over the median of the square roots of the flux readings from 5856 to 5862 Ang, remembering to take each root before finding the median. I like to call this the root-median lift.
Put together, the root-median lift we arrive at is 2.4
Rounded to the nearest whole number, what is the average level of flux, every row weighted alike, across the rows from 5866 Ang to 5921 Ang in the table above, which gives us 101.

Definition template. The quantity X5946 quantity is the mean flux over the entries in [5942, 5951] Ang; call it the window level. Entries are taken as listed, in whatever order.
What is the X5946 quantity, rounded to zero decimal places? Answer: 101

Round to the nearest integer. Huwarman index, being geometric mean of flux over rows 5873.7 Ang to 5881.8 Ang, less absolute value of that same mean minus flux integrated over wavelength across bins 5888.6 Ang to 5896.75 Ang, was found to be -513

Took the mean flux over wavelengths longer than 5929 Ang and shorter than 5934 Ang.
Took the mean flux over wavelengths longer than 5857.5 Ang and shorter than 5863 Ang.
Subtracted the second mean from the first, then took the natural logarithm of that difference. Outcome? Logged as 0.4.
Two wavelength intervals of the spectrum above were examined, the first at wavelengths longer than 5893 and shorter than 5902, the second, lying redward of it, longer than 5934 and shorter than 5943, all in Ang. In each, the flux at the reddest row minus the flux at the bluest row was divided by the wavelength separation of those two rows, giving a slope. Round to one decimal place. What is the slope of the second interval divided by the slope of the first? 2.7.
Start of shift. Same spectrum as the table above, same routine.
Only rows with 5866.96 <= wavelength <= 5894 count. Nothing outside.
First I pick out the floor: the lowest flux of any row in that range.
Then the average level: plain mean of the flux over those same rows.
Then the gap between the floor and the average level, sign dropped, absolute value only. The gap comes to 24.1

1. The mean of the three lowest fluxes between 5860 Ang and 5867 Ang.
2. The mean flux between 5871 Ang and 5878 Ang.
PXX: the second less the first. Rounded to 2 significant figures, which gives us 2.5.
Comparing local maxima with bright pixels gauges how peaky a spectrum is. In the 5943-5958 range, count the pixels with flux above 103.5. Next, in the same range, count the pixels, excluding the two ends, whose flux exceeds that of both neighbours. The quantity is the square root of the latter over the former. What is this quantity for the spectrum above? 1.2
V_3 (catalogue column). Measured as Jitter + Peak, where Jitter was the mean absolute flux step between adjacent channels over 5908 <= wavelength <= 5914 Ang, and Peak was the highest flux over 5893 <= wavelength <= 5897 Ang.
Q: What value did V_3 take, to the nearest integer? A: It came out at 104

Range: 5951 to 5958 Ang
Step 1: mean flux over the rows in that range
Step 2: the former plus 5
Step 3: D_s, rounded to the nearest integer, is 107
